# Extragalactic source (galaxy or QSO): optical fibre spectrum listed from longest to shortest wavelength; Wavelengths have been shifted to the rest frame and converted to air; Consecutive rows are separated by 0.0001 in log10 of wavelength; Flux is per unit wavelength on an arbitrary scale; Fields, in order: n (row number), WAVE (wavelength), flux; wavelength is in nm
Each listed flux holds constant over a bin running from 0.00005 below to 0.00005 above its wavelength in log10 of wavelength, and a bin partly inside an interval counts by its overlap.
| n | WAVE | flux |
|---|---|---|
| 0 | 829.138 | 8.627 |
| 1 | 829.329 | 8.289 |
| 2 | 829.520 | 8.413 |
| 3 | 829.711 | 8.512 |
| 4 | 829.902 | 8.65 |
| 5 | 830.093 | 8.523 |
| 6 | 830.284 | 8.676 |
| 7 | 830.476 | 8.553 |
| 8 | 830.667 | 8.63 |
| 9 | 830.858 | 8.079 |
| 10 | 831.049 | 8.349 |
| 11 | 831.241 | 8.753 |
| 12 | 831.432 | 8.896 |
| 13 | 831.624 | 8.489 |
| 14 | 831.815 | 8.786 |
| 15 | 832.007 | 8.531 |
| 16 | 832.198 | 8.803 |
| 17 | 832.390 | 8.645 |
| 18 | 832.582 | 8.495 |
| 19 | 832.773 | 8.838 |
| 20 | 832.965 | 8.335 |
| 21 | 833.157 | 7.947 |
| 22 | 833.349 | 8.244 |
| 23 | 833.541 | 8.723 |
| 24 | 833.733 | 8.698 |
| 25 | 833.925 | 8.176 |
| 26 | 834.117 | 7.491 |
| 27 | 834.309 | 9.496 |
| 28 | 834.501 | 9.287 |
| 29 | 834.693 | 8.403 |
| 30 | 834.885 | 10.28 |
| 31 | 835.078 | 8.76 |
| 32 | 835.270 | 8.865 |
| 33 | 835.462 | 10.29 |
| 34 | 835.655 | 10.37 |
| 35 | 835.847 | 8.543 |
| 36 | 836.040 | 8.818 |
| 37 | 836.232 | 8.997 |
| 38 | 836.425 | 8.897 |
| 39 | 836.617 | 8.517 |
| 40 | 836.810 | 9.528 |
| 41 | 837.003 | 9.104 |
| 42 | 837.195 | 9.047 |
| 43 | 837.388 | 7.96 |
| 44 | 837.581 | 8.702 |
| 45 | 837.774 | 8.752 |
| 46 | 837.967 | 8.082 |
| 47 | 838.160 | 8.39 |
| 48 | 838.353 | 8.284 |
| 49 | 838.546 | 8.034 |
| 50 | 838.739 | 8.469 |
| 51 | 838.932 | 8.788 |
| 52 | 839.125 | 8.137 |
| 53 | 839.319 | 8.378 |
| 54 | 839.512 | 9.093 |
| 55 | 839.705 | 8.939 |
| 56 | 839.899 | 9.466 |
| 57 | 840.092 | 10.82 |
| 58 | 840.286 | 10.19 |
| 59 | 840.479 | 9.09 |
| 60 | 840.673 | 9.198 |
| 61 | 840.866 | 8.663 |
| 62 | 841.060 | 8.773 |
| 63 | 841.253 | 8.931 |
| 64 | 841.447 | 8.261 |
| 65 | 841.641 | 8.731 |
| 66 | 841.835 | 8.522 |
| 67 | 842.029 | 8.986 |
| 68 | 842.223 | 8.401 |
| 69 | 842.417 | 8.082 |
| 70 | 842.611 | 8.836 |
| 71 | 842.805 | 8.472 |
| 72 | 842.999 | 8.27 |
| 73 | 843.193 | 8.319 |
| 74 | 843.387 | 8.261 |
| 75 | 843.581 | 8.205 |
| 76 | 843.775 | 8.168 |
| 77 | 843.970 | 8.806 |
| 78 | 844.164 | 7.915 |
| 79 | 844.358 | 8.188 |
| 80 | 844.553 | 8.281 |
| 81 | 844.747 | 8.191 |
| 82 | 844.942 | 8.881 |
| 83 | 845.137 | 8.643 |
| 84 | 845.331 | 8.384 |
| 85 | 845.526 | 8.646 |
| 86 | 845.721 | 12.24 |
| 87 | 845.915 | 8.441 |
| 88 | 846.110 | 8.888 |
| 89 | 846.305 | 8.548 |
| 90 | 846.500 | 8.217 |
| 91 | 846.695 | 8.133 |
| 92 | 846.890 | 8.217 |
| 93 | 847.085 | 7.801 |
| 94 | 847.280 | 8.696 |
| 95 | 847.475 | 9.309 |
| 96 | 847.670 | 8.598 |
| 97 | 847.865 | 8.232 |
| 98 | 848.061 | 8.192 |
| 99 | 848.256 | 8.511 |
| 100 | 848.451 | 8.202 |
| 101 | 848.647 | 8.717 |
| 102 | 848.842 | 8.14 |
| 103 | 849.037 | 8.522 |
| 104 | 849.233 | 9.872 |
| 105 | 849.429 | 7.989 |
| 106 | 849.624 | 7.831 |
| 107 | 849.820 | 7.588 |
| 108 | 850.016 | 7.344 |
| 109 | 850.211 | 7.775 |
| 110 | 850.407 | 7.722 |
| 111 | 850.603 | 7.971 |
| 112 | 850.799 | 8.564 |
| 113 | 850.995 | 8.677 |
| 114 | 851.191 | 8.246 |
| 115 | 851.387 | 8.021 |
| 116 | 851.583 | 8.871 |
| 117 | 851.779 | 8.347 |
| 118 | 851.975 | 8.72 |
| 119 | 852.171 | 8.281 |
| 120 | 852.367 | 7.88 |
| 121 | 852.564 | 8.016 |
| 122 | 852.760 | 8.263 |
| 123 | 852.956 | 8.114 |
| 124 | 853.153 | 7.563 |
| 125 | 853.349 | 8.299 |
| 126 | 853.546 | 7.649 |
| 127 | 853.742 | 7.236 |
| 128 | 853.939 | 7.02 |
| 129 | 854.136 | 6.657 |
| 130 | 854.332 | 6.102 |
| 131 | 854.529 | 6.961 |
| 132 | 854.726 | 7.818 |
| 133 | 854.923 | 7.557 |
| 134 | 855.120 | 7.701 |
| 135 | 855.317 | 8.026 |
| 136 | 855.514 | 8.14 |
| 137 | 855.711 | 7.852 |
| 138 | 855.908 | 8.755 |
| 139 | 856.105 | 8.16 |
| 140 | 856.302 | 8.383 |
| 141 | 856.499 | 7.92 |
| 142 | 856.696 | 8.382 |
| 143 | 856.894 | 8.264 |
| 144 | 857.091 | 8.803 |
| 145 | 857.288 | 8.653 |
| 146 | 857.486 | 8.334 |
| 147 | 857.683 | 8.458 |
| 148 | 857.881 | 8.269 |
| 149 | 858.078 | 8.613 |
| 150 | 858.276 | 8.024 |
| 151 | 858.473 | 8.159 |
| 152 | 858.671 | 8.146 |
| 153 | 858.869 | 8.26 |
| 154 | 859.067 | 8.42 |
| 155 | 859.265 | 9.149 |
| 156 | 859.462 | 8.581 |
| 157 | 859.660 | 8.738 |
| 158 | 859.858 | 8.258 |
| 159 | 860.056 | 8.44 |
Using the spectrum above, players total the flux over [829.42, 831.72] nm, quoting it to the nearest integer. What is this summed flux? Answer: 103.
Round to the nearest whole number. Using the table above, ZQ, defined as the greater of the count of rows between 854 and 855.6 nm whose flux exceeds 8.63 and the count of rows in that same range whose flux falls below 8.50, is 8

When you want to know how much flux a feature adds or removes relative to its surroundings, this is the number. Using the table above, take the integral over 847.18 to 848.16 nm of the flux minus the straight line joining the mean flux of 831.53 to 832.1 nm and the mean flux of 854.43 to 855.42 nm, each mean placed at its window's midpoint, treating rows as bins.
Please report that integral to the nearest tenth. 0.7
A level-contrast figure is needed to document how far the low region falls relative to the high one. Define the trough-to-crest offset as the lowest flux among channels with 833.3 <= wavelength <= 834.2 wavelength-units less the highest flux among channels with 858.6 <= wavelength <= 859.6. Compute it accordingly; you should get -1.7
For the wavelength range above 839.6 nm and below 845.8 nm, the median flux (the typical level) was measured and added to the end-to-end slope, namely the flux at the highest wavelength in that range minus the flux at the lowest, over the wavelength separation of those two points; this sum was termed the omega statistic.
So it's 9.2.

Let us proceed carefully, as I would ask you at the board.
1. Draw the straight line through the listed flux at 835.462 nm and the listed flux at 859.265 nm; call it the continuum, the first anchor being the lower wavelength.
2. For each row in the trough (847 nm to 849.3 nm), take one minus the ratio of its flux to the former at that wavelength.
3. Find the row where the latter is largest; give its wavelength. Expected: 847.085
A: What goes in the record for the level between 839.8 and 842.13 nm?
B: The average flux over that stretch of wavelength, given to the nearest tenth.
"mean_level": 9.1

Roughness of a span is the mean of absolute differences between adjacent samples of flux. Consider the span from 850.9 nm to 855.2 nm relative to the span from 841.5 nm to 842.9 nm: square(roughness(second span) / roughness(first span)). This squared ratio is 1.0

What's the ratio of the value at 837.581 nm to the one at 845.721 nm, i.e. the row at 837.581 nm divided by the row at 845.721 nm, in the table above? 0.71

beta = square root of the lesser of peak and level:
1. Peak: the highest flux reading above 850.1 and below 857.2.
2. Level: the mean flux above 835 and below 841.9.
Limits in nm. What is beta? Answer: 2.98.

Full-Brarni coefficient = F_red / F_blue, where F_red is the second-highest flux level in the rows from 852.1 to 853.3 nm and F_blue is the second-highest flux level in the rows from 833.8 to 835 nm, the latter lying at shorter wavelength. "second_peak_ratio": 0.87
